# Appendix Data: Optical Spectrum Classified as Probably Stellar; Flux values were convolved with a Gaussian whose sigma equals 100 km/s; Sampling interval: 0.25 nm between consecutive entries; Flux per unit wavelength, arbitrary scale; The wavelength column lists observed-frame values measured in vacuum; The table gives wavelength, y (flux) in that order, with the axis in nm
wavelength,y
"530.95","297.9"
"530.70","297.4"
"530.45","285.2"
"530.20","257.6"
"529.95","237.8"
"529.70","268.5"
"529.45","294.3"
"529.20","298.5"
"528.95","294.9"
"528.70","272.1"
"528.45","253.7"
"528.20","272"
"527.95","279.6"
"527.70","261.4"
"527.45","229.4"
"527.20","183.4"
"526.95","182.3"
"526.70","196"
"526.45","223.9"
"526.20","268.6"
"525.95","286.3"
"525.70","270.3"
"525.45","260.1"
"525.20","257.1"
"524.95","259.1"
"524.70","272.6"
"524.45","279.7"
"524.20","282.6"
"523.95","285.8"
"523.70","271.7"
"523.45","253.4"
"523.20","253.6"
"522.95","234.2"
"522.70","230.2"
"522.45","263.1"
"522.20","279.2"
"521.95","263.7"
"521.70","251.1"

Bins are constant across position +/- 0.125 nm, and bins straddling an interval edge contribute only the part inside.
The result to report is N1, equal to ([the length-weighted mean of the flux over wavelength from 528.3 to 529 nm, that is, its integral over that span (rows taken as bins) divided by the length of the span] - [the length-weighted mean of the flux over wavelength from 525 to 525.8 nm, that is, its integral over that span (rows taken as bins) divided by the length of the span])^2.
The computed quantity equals 86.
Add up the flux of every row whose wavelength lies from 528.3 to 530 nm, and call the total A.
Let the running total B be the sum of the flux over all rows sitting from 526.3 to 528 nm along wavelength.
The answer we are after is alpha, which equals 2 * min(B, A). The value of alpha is 3112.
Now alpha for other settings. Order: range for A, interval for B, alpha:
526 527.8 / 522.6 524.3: 3090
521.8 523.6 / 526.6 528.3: 3208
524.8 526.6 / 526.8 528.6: 3324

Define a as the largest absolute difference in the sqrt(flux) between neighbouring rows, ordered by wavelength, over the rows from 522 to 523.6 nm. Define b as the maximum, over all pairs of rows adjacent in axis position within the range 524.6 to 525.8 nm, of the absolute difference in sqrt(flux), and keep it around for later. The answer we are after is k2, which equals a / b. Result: 2.5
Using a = 1.05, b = 0.4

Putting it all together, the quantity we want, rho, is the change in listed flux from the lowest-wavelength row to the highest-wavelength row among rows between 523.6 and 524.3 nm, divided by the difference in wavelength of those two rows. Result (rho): 22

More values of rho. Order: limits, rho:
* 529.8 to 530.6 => 95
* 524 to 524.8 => -20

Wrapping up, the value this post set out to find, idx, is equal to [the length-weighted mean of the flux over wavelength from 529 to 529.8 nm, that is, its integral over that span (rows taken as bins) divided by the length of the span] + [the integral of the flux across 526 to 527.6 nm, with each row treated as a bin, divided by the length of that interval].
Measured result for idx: 506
